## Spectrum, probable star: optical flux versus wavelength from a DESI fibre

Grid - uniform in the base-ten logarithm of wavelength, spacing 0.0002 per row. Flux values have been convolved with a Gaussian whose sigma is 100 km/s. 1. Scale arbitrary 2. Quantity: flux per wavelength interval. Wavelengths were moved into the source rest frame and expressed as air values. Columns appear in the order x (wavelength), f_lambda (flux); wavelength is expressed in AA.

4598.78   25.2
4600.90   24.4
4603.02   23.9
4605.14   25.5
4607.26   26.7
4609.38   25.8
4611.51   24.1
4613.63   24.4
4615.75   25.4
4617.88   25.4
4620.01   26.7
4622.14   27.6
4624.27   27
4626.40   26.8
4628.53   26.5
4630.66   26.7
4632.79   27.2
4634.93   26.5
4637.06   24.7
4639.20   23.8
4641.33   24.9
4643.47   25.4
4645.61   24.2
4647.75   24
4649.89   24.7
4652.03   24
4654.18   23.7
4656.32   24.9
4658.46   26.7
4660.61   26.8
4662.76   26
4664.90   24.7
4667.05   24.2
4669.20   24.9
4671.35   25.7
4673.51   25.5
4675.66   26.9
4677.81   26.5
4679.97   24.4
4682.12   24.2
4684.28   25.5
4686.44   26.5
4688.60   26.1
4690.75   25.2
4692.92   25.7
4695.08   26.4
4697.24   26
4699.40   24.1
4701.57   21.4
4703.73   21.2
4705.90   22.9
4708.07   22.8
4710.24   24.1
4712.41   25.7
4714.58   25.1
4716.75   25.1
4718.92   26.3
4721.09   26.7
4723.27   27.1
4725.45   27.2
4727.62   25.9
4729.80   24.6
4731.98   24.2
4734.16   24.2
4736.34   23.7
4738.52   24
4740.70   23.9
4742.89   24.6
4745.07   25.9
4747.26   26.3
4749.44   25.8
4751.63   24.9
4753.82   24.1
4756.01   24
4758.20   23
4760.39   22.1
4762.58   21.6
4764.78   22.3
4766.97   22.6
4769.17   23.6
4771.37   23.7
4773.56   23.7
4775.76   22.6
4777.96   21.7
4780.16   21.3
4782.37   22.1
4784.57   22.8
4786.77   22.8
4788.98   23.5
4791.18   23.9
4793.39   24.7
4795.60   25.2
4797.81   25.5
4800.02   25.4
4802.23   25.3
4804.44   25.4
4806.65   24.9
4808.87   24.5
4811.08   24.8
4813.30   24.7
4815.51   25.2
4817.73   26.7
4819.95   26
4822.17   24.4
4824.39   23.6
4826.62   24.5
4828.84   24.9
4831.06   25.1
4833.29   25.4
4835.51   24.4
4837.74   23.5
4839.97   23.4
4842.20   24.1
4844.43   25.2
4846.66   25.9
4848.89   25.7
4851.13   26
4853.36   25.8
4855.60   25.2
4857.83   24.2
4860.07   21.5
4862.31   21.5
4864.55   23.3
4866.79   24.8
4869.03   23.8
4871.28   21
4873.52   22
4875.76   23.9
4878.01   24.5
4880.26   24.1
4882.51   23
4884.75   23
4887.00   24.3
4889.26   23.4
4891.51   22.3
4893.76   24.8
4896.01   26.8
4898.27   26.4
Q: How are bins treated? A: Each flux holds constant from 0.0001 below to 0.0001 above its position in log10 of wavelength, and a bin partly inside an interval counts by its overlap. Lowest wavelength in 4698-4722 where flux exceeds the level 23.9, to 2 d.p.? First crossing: 4699.40 AA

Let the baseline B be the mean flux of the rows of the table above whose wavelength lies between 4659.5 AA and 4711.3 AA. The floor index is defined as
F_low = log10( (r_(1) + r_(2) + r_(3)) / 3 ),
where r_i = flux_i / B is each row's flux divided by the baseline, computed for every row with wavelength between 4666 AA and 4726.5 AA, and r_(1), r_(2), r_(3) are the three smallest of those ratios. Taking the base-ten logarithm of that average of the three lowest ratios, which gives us -0.06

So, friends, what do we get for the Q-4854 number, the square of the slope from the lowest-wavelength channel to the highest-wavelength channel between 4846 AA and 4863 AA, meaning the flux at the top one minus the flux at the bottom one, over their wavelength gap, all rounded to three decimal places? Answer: 0.079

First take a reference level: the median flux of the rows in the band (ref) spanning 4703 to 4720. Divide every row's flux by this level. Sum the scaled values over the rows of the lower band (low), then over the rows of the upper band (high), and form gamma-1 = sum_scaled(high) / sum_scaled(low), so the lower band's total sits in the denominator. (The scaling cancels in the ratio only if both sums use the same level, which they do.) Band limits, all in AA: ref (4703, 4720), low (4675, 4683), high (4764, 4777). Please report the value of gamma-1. 1.36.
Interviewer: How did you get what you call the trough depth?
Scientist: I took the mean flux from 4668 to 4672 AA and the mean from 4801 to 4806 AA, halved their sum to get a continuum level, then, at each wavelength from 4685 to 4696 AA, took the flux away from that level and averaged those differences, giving -0.7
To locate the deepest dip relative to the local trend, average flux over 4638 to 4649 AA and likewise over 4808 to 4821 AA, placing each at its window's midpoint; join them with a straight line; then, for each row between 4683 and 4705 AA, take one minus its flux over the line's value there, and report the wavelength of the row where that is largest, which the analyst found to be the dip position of 4703.73 AA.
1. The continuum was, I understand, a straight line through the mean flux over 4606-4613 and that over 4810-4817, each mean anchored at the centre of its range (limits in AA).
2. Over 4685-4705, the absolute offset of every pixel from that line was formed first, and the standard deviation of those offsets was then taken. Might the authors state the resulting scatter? 1.4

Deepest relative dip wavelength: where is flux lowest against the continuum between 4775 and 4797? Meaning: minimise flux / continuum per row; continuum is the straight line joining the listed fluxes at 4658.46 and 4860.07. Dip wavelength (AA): 4780.16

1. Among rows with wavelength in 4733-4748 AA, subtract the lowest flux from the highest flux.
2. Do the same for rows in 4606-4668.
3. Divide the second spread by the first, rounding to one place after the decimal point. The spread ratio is 1.5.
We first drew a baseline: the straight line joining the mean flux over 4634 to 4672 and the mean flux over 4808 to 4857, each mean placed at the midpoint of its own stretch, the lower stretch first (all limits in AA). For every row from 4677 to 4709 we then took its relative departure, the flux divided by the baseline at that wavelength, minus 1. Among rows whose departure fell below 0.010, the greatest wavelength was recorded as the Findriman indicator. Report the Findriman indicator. 4708.07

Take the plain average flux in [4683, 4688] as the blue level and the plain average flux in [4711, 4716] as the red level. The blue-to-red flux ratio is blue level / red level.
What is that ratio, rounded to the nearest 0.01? 1.02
